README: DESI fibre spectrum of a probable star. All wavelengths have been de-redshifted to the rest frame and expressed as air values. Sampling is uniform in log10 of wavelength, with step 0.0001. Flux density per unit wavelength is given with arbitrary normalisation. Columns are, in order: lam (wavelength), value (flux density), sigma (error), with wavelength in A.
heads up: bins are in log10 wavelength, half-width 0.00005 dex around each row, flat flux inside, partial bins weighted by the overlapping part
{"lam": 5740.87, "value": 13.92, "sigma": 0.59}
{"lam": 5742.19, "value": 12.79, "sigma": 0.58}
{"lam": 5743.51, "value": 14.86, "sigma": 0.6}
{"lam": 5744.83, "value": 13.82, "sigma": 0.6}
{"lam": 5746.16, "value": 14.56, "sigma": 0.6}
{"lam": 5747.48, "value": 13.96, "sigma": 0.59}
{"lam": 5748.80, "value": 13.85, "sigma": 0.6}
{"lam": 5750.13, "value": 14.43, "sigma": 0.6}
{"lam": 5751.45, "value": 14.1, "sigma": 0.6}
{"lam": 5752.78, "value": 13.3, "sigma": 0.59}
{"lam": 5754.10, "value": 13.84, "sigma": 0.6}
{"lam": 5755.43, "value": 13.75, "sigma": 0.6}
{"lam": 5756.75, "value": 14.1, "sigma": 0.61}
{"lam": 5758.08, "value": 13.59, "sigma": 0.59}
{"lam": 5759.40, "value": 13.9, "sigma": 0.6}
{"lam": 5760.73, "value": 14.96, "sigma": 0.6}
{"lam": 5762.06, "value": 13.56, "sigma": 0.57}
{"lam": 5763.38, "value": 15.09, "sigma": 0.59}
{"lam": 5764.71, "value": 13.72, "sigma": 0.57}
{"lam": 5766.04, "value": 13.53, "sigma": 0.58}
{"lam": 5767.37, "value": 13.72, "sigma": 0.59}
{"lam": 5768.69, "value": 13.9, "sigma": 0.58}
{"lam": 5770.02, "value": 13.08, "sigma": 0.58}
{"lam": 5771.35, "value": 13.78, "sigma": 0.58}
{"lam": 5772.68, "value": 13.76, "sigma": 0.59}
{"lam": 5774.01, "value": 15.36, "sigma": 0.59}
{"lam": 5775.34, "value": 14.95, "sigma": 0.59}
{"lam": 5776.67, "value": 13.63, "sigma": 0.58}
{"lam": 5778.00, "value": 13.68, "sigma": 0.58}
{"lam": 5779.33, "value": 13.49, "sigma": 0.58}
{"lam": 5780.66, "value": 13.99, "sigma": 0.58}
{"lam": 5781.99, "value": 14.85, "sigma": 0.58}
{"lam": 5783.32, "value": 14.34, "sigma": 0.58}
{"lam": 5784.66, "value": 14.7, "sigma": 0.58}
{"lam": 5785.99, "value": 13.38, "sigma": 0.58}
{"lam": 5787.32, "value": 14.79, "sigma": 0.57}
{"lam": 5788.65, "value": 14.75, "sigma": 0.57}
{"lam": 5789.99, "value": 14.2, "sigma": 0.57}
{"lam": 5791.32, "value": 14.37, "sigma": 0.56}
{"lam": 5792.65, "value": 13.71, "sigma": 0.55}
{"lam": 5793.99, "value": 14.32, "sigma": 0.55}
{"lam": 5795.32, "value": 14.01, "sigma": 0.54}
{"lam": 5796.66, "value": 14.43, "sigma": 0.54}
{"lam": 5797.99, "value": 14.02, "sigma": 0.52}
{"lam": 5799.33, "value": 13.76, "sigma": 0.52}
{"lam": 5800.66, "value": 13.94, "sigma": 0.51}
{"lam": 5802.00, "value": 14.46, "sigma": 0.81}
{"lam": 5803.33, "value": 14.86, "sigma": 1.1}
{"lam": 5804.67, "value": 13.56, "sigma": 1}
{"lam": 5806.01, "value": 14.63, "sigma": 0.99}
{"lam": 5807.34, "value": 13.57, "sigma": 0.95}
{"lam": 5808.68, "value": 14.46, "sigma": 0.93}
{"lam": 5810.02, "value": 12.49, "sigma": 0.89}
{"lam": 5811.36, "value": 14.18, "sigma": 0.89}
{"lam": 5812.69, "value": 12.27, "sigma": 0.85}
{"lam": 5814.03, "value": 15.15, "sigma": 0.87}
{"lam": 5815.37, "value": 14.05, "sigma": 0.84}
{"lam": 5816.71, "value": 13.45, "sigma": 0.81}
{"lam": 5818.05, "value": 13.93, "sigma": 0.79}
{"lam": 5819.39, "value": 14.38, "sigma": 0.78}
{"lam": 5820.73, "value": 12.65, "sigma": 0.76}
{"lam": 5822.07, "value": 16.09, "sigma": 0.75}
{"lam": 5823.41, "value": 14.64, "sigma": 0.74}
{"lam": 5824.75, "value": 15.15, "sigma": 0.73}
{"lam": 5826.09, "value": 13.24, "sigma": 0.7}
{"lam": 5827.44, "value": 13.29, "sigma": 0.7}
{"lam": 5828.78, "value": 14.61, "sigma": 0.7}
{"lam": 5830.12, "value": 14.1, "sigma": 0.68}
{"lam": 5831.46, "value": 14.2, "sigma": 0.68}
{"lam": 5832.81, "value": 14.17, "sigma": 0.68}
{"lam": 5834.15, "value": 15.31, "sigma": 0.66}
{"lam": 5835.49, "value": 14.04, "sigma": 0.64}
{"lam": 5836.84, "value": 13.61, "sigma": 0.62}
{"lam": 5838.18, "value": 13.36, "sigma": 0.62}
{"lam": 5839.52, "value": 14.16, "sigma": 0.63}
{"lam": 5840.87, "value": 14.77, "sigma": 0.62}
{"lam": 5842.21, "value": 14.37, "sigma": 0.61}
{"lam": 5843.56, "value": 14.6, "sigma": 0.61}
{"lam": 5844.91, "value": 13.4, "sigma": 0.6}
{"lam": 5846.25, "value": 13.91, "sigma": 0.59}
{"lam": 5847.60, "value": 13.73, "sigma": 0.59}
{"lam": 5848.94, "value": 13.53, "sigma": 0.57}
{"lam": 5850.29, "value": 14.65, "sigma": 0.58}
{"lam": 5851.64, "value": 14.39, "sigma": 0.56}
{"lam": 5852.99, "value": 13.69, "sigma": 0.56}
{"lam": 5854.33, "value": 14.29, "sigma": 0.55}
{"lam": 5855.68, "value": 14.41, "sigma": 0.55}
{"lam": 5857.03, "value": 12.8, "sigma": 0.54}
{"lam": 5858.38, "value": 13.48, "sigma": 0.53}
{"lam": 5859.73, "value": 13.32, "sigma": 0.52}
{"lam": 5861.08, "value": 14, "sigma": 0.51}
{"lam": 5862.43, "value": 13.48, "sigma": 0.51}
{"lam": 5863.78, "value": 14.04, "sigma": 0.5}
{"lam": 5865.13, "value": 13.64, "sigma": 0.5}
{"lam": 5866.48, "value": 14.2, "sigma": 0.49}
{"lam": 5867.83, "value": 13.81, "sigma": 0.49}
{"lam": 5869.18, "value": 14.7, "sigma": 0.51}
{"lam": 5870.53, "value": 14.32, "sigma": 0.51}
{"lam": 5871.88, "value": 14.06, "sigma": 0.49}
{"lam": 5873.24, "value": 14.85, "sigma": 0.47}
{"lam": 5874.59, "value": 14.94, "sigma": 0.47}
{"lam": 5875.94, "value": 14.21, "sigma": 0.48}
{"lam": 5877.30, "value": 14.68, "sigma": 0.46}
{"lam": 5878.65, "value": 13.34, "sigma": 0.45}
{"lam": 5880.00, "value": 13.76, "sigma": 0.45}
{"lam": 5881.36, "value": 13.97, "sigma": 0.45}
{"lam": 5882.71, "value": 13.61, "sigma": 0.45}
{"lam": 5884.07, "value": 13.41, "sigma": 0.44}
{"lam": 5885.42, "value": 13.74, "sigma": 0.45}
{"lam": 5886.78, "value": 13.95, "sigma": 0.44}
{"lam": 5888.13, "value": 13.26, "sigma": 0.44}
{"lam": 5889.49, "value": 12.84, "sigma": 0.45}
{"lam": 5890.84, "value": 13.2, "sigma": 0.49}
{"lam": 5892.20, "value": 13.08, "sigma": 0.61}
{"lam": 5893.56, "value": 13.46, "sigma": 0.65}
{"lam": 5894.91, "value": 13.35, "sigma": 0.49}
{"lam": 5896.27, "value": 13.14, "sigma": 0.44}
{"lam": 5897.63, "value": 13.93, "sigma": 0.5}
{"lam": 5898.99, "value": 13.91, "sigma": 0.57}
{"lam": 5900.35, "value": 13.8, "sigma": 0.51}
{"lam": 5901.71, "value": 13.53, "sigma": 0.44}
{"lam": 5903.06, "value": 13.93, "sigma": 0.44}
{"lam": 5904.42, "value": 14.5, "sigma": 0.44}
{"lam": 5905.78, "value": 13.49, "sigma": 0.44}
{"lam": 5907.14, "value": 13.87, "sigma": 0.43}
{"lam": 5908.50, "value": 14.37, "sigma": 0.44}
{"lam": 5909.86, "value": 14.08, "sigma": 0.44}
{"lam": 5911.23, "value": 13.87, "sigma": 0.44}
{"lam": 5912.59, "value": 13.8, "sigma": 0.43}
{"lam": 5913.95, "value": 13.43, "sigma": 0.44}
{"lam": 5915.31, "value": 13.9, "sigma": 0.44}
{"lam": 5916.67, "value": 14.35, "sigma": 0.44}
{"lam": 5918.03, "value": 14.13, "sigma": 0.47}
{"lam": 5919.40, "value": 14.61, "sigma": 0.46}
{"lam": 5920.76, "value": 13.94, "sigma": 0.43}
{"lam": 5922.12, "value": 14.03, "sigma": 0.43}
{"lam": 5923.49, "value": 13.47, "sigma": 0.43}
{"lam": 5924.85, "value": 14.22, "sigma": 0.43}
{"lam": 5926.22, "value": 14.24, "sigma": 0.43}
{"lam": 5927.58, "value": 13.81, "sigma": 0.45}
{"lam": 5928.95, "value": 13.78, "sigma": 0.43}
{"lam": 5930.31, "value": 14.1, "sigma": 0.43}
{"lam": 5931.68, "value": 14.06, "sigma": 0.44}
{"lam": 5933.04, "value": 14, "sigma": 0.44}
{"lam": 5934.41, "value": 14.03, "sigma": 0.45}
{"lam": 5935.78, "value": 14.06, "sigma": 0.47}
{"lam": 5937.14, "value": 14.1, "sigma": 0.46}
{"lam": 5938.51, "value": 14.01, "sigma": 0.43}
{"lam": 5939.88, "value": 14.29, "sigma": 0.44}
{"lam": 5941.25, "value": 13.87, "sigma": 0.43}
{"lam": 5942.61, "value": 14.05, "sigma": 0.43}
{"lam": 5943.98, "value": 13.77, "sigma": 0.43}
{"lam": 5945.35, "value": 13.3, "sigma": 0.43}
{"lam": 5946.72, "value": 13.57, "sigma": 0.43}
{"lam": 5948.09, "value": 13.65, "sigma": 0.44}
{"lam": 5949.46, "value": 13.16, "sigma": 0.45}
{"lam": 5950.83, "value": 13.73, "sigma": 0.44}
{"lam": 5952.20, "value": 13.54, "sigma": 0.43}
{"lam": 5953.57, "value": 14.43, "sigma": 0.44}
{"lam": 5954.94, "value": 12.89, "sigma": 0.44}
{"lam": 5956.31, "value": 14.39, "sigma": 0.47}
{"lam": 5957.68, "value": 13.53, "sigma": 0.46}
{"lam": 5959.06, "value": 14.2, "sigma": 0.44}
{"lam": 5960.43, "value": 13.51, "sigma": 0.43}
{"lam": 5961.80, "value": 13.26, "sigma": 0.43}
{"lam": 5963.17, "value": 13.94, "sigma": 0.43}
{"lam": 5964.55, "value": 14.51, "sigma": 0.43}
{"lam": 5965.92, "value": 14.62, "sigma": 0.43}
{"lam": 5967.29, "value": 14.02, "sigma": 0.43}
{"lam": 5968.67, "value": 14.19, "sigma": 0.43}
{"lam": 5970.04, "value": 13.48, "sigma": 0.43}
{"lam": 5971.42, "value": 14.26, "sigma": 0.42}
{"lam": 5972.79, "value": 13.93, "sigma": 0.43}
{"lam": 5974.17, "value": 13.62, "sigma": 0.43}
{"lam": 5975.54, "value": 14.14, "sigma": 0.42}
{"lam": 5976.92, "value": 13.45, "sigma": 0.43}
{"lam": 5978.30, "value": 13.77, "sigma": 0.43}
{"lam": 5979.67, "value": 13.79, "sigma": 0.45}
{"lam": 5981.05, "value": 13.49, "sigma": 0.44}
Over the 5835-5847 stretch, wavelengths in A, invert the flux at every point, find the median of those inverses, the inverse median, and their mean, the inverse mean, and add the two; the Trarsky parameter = 0.143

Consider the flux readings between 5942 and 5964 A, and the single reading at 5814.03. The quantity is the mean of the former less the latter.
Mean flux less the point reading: -1.47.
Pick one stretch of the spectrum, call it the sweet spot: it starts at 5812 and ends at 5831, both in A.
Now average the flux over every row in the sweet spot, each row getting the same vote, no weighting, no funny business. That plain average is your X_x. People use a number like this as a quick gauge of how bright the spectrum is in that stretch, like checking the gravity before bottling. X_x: 14.1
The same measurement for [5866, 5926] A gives 13.9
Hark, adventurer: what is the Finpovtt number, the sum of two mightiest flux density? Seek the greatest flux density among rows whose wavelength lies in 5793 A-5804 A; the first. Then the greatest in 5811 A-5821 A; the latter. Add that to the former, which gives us 30.0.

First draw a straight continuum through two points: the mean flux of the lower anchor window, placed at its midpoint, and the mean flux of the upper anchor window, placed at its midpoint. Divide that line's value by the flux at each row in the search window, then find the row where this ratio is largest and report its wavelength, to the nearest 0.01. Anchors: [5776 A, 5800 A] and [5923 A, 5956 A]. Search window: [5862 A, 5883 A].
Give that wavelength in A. 5878.65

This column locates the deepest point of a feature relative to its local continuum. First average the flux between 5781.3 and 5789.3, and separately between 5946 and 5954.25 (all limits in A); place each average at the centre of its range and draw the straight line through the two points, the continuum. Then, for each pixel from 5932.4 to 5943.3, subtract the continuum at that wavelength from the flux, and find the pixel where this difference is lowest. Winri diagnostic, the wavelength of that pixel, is 5941.25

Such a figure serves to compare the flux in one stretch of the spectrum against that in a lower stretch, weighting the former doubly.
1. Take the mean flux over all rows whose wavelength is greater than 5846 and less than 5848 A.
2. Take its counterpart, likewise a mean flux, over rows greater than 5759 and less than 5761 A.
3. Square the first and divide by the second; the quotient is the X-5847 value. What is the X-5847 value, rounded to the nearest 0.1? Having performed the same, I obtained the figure 13.2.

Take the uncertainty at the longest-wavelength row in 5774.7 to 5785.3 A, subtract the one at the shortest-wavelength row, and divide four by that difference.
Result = -400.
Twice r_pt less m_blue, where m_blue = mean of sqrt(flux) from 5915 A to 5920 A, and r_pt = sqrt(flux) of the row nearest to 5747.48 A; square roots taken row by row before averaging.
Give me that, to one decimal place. 3.7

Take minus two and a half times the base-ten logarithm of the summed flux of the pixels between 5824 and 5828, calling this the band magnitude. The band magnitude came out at -4.05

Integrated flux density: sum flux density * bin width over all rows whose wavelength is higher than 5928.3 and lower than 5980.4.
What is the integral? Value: 723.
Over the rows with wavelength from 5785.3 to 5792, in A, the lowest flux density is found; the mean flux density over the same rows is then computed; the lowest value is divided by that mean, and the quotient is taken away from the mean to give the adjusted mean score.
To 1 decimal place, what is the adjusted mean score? 13.4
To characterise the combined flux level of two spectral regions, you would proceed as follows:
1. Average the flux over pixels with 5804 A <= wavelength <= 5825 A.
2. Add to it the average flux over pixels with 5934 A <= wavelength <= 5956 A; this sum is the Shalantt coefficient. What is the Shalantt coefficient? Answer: 27.8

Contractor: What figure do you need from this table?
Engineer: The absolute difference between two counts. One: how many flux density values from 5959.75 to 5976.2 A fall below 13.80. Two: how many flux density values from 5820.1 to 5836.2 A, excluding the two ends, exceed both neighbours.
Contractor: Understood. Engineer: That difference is 1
